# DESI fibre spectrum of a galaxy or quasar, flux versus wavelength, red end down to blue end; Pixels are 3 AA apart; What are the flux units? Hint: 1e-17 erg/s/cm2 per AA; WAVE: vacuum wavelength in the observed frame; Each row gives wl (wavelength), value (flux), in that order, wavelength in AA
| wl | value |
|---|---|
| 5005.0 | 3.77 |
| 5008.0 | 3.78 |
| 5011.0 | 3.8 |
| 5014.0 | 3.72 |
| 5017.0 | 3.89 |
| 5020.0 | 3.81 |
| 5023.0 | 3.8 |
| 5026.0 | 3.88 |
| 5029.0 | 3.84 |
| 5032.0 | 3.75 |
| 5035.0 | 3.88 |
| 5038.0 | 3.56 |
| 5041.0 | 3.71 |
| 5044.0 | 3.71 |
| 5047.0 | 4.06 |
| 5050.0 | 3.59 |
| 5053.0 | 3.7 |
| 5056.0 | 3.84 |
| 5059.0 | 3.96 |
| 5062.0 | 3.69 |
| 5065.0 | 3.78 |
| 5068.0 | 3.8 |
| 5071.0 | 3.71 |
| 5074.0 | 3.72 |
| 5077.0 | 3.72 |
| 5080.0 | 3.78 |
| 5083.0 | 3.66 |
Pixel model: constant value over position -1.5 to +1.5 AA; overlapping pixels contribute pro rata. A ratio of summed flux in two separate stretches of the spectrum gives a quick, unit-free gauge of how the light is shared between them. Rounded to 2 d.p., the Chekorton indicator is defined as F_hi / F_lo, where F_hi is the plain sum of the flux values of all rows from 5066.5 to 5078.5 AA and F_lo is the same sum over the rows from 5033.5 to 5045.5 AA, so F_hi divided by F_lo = 1.01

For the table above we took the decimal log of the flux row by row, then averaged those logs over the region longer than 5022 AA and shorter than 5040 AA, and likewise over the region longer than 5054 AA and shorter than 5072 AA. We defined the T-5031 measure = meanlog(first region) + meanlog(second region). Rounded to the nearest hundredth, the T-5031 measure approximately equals 1.16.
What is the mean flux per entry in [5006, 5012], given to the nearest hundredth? 3.79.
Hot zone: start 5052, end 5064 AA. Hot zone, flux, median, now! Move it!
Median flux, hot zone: 3.77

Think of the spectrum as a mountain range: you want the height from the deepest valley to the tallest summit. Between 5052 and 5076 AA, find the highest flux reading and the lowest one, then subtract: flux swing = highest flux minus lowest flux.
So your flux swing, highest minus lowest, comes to 0.27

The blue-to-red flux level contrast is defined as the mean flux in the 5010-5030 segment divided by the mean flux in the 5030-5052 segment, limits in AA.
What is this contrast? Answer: 1.02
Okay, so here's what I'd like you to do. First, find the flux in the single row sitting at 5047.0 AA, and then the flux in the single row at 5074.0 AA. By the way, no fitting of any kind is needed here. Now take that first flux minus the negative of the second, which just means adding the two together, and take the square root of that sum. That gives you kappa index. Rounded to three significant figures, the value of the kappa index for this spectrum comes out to 2.79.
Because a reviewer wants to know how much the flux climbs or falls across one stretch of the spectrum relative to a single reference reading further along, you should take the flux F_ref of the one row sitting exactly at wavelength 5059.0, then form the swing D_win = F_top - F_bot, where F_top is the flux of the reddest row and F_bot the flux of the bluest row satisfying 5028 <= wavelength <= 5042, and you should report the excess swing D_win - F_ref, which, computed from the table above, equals -4.09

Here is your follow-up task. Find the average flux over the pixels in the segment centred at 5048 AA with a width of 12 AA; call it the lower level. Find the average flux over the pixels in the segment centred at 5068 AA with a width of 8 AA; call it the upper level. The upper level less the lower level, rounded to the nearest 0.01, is 0.00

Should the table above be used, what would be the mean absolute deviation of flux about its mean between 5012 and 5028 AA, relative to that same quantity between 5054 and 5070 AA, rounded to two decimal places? 0.76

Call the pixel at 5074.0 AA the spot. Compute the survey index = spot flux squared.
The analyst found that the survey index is 13.8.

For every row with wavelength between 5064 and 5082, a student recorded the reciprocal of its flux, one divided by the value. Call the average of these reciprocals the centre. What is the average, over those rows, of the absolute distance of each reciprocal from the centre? 0.0025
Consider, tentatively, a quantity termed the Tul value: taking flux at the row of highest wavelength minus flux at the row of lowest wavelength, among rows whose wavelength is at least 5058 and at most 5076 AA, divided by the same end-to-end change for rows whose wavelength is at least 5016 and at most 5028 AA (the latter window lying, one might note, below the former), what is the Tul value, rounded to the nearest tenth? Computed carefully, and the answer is 24.0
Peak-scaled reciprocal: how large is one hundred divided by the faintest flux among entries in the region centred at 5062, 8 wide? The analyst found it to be 27.1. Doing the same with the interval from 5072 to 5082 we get 26.9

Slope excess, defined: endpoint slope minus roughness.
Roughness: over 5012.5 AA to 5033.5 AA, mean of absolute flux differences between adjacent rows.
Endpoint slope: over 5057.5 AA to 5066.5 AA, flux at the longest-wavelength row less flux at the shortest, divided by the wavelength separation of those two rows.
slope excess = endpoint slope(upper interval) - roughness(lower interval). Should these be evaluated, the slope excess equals -0.108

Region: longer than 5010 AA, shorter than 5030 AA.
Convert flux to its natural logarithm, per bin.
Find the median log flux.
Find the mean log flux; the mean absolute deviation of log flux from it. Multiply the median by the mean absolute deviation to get 0.015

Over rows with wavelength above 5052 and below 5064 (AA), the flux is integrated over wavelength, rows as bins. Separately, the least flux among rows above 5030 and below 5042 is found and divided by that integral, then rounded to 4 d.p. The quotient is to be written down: 0.0781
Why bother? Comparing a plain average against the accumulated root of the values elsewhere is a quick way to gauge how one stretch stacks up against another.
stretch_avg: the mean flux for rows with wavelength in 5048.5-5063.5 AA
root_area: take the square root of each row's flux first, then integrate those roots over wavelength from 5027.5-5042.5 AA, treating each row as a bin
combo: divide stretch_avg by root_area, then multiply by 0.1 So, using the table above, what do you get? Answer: 0.013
